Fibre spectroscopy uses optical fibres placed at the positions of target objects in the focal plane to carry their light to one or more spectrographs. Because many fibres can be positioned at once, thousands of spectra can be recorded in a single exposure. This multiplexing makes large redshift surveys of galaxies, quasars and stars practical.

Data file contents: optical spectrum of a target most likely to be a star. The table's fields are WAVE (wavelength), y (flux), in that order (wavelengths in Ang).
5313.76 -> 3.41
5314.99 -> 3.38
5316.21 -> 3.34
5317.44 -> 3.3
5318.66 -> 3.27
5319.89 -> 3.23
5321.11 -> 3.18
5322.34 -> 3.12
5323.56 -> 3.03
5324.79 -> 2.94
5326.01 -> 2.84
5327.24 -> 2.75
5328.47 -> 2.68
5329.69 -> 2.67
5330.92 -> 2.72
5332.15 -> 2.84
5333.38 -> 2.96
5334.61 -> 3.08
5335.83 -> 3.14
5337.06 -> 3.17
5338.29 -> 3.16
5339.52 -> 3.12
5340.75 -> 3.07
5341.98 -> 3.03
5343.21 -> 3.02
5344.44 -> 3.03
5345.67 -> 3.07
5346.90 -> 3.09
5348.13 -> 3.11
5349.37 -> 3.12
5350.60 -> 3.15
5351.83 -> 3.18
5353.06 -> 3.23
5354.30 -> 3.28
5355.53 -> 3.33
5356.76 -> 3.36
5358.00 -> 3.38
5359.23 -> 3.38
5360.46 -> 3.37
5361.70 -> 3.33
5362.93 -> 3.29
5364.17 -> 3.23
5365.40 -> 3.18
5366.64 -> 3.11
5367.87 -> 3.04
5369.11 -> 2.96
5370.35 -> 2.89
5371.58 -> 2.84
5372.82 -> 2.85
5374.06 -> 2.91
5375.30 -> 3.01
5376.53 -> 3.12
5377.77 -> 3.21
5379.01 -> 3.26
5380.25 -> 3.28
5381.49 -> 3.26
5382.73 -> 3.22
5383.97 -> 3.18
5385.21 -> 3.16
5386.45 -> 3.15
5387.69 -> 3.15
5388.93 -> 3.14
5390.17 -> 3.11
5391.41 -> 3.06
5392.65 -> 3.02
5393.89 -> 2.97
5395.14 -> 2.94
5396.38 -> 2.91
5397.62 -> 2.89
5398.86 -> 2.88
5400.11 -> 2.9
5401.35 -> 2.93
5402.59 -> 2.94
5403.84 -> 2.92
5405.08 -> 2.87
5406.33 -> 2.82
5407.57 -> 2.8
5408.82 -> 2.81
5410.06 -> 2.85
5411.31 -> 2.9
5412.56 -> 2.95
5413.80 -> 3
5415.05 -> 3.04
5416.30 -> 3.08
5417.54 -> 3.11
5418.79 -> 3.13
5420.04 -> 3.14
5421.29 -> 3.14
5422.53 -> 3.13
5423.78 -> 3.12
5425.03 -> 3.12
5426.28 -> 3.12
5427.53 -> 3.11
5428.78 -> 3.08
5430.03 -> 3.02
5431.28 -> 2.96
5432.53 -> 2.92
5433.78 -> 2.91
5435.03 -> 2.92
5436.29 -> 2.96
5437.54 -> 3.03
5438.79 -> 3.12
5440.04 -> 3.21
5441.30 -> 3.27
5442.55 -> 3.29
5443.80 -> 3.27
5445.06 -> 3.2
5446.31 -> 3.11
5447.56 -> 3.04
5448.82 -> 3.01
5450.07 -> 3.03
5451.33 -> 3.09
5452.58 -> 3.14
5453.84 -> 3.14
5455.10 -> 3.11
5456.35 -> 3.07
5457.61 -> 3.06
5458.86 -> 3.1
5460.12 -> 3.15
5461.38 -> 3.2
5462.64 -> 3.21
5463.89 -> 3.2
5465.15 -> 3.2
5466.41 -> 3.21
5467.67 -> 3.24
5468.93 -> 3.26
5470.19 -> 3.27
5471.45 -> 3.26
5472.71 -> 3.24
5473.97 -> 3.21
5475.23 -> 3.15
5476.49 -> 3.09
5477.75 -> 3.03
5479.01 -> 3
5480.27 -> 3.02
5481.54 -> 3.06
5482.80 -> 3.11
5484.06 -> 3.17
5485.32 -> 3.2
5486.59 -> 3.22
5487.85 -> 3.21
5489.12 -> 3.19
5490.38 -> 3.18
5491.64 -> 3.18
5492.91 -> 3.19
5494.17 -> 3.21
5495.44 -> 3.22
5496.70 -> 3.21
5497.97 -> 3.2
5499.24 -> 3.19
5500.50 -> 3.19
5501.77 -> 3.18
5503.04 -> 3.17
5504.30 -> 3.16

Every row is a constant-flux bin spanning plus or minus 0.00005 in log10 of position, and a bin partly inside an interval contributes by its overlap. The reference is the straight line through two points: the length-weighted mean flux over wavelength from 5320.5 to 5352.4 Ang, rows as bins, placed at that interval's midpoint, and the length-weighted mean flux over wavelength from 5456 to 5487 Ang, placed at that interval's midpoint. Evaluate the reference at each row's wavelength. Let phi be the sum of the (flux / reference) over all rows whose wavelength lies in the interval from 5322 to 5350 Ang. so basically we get 22.84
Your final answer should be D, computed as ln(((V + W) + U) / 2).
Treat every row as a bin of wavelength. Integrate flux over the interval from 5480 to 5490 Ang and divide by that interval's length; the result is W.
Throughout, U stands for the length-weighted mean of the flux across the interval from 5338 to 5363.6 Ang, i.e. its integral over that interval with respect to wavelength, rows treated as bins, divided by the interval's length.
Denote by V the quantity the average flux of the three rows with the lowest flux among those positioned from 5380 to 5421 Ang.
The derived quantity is 1.52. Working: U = 3.20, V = 2.81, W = 3.15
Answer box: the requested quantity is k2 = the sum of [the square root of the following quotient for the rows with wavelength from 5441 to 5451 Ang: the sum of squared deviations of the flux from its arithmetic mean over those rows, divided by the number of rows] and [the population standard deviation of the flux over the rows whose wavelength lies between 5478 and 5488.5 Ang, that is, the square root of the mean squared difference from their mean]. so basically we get 0.19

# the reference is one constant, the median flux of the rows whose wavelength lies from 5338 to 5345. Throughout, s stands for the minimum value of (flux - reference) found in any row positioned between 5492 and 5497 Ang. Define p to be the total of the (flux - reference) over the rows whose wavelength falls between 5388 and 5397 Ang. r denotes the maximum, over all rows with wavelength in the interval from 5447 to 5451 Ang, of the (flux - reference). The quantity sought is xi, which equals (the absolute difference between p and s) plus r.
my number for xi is 0.3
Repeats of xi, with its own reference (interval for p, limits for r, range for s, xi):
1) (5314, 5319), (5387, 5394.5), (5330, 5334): 1.5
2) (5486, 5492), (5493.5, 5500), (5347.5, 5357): 0.8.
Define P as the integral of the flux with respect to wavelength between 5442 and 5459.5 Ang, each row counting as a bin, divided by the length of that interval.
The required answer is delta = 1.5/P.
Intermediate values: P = 3.12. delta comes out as 0.481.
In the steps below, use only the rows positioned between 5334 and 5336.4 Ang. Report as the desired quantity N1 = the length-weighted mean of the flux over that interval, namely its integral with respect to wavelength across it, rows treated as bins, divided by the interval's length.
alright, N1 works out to 3.12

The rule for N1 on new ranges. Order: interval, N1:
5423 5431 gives 3.09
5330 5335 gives 2.87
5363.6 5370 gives 3.09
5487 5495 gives 3.19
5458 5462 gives 3.15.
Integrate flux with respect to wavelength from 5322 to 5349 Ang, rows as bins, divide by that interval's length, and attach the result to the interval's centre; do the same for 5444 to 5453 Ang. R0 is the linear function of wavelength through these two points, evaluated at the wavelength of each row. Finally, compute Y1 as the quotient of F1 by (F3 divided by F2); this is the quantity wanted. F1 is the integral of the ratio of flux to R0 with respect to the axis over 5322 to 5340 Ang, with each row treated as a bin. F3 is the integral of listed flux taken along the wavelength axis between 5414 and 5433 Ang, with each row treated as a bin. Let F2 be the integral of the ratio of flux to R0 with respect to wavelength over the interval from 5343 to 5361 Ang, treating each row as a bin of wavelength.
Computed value 5.9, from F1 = 17.8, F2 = 19.3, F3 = 58.5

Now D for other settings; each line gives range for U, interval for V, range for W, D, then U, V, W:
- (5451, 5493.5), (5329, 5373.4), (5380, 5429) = 1.50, 3.16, 2.74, 3.03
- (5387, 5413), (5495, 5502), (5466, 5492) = 1.54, 2.94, 3.19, 3.17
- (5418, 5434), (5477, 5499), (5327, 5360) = 1.52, 3.07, 3.02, 3.08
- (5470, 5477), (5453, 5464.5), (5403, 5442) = 1.54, 3.20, 3.08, 3.02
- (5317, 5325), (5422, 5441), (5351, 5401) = 1.53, 3.16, 2.92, 3.12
